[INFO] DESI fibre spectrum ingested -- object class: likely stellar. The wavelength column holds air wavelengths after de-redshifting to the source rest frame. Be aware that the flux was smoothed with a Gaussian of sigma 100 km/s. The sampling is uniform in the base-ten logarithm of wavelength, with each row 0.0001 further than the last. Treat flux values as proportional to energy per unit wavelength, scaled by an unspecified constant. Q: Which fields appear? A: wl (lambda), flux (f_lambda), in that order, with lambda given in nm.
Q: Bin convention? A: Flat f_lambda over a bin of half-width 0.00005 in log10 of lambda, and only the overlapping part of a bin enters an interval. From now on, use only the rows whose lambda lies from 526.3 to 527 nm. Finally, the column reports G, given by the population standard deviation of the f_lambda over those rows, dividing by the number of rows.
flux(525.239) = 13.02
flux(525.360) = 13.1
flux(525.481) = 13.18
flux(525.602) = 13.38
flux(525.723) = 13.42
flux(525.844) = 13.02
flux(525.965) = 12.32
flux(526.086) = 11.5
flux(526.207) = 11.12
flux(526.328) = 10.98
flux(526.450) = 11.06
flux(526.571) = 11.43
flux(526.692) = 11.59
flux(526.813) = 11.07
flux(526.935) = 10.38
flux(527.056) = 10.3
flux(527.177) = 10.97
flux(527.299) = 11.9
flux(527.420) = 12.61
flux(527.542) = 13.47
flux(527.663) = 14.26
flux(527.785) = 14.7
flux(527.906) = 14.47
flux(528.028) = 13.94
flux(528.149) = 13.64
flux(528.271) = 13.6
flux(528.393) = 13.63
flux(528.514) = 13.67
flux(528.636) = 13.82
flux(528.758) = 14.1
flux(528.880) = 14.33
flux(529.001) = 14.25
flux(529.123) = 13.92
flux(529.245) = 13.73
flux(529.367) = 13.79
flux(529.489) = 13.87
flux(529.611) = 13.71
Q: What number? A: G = 0.38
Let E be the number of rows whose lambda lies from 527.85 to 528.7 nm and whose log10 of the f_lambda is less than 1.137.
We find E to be 4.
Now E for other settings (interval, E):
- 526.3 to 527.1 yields 7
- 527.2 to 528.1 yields 3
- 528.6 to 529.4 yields 0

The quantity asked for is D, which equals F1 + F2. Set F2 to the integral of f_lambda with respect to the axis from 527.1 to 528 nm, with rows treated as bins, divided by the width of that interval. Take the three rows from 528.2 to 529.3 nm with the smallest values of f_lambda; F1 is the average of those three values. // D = 26.8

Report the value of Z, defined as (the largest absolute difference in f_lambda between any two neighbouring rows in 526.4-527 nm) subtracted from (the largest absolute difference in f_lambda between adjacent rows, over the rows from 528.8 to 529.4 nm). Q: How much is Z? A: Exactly -0.36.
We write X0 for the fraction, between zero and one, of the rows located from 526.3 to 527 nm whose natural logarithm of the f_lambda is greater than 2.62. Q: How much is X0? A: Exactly 0.0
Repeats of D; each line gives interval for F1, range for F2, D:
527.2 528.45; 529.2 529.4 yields 26.4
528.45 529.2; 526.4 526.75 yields 25.2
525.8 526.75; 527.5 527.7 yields 24.9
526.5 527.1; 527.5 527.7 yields 24.5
